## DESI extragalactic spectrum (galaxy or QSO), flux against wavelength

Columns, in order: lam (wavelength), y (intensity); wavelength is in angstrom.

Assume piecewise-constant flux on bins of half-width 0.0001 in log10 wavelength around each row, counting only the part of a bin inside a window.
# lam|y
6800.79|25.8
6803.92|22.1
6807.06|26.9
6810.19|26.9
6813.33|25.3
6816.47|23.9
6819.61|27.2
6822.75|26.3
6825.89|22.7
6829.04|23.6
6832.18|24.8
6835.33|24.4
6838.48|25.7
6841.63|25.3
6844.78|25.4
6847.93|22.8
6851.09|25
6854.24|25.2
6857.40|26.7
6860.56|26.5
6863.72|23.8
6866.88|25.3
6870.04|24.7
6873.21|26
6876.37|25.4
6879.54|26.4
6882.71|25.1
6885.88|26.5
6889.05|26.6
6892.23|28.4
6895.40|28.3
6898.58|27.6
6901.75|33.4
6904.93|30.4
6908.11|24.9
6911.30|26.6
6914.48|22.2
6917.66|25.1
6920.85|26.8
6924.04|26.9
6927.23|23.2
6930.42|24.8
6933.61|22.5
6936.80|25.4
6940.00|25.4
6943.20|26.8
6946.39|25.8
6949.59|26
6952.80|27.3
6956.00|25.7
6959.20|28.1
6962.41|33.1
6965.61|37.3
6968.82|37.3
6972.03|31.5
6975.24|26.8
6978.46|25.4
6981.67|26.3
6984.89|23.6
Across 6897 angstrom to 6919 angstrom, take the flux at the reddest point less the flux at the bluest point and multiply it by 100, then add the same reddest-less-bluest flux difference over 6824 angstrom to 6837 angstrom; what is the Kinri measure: -248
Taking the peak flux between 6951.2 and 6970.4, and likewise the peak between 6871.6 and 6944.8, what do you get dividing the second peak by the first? 0.90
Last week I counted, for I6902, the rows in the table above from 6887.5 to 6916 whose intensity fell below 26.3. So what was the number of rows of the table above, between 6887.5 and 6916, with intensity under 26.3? 2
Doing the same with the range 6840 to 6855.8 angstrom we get 5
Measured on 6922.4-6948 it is 6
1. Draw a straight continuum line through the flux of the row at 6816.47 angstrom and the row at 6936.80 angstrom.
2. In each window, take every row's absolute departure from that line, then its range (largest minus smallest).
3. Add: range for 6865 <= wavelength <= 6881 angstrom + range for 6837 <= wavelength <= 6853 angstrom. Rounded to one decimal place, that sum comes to 2.4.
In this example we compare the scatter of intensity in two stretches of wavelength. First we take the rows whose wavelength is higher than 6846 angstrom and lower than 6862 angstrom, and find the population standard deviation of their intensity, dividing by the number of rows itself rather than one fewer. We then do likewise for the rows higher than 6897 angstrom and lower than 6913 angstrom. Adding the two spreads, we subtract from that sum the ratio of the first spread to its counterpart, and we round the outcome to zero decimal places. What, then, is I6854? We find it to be 4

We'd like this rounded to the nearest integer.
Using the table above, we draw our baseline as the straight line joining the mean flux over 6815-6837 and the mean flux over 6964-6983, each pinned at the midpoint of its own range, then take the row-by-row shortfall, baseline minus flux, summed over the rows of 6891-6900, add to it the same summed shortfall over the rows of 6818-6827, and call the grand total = -4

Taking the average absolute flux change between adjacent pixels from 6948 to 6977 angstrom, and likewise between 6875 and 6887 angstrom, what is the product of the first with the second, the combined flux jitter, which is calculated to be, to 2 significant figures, 3.9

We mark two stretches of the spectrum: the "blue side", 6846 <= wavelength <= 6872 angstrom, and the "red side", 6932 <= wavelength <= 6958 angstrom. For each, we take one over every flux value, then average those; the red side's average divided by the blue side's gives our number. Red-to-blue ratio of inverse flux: 0.98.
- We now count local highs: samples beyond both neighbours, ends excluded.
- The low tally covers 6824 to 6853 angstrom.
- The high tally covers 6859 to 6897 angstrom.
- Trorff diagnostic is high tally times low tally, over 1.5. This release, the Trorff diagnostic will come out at 8.0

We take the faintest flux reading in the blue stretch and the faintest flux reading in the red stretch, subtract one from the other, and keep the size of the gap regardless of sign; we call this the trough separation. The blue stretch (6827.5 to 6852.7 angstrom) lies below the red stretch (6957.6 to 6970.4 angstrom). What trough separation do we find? 5.30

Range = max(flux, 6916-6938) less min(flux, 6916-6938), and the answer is 4.4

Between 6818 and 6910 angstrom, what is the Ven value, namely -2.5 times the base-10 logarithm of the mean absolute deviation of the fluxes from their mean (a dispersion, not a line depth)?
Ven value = -0.5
